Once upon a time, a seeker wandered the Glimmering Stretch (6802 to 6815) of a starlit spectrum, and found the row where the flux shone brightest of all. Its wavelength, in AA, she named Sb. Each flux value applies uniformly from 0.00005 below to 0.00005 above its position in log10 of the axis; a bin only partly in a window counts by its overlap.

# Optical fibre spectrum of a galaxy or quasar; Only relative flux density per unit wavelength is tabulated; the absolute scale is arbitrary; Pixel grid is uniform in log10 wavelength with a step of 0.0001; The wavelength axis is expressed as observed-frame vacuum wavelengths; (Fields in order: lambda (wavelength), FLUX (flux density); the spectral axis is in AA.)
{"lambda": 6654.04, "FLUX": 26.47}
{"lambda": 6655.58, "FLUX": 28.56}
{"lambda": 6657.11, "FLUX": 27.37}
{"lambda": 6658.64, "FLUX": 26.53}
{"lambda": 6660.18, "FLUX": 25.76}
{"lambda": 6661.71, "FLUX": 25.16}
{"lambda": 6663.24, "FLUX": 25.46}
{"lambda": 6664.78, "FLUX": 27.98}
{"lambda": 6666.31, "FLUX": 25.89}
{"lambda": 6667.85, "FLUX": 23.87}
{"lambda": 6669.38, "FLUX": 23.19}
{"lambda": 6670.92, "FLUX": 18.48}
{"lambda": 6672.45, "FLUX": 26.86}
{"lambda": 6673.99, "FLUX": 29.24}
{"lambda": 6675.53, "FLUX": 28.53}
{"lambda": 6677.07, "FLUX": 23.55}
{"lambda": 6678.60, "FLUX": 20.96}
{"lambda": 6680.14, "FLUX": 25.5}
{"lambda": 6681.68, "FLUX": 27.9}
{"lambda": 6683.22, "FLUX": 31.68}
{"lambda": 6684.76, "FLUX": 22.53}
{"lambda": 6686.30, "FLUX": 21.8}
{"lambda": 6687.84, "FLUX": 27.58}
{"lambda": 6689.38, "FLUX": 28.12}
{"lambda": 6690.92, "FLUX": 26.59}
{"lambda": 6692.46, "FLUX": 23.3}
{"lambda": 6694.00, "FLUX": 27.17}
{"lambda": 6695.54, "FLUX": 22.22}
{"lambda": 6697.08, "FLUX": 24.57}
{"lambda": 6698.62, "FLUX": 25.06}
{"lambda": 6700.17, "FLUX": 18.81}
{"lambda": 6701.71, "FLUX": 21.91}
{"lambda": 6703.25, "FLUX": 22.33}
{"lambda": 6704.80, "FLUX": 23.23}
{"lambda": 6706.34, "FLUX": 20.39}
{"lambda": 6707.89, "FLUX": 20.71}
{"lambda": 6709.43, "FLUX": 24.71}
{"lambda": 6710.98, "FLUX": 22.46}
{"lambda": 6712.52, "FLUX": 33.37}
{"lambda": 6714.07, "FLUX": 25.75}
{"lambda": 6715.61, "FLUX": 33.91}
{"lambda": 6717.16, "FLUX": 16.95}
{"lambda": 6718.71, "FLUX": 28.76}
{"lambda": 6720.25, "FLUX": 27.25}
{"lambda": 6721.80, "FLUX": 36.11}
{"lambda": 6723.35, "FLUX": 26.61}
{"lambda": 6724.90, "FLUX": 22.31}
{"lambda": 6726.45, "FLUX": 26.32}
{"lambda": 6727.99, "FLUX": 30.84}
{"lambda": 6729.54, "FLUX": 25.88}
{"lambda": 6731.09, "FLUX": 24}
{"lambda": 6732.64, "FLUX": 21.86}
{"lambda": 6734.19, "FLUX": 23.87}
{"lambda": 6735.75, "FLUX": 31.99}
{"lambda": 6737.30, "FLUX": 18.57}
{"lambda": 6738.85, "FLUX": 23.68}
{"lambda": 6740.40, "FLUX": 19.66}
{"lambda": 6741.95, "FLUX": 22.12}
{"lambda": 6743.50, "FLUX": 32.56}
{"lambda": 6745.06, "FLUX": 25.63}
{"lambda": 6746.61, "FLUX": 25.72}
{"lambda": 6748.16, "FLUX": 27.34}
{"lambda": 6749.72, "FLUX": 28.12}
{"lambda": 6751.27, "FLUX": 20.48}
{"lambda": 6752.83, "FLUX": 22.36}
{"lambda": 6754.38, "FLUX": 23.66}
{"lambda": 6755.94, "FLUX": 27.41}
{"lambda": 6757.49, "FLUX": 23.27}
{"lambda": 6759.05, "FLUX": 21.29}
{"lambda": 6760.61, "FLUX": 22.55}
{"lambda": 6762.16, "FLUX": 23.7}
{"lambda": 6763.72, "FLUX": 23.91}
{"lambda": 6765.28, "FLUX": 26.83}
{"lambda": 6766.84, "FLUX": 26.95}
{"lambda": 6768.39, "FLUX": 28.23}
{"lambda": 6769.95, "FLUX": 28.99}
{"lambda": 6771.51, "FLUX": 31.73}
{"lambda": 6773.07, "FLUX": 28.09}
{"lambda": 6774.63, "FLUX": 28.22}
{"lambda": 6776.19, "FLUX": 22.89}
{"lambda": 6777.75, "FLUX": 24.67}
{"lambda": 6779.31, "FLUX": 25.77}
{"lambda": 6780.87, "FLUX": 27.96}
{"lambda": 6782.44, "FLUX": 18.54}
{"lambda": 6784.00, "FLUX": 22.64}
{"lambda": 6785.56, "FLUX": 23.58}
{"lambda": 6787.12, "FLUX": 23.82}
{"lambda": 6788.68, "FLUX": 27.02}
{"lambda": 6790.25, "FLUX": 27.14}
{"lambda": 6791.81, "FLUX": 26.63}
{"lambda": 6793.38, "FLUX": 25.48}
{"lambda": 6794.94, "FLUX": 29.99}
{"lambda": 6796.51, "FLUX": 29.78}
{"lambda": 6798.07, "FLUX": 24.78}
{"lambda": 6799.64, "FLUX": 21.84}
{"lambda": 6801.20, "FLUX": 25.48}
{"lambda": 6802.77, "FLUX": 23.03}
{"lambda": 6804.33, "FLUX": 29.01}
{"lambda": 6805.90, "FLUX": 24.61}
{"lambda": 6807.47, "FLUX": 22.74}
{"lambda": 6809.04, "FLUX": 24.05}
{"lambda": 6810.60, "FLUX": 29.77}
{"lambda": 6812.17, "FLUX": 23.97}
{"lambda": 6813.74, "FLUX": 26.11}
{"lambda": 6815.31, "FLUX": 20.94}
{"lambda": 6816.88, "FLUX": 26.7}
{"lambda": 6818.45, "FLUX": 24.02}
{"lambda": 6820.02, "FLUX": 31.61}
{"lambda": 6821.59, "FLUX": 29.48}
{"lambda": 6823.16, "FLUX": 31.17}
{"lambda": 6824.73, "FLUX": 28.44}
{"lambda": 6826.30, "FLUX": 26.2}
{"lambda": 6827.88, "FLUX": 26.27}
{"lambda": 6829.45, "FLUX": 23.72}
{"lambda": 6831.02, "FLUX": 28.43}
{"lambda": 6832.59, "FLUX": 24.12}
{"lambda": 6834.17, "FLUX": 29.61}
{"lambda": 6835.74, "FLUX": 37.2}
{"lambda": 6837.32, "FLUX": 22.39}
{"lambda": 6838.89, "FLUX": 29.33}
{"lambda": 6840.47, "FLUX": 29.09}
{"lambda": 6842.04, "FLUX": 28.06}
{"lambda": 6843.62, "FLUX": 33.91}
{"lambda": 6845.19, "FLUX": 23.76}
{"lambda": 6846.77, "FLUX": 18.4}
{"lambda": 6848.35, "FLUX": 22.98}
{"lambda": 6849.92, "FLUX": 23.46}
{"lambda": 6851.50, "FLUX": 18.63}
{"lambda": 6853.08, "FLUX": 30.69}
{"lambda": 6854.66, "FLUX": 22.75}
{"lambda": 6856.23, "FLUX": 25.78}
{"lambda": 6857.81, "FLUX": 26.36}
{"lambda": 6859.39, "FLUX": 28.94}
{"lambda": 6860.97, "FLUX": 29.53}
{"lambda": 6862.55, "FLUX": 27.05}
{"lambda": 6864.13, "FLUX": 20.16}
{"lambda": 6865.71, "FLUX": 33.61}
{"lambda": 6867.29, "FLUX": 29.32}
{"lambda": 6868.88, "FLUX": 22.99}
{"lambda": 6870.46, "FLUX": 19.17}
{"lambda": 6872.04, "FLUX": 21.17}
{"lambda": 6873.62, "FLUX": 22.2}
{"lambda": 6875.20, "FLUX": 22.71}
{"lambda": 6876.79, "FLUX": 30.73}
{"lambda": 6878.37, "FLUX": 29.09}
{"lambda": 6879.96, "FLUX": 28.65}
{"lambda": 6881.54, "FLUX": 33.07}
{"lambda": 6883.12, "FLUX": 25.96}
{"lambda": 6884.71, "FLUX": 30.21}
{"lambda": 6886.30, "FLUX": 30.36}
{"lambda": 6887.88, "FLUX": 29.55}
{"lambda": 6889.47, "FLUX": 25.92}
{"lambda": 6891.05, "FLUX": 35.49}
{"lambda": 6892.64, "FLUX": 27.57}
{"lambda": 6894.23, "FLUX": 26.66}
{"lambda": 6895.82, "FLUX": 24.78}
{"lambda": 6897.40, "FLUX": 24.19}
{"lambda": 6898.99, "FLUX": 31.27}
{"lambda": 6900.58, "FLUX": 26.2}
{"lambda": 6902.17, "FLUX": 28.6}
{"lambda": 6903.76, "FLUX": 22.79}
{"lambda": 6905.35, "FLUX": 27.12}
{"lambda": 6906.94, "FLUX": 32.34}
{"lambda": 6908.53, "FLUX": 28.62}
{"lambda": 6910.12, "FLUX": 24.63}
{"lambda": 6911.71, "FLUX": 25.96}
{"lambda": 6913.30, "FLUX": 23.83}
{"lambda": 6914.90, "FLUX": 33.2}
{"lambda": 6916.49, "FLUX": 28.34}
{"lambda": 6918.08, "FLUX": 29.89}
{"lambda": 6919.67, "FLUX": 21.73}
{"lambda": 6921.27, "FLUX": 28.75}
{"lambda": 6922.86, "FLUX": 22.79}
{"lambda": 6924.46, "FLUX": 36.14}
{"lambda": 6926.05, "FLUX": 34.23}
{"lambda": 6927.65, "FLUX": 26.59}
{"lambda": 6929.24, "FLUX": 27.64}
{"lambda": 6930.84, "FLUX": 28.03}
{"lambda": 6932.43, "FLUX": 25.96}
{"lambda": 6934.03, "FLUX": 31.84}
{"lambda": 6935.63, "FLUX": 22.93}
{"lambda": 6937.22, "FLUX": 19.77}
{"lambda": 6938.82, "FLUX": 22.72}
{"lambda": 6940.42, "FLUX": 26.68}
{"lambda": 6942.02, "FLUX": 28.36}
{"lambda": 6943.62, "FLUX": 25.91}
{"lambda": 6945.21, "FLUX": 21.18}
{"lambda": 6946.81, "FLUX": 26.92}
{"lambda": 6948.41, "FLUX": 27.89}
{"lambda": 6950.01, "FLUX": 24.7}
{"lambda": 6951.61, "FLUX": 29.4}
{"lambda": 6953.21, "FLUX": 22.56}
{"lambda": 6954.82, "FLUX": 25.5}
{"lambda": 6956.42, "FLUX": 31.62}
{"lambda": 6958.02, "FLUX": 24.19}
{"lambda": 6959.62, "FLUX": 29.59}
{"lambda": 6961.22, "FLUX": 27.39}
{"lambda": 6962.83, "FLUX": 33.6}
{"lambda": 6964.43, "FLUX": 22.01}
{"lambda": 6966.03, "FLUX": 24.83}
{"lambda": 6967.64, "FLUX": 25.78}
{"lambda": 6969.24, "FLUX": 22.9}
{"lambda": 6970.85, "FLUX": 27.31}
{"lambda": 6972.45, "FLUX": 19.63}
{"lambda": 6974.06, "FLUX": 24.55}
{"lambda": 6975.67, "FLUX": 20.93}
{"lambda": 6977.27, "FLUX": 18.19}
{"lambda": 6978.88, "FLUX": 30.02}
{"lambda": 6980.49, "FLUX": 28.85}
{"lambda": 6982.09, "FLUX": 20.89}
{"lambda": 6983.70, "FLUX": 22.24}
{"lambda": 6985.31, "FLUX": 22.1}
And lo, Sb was 6810.60 AA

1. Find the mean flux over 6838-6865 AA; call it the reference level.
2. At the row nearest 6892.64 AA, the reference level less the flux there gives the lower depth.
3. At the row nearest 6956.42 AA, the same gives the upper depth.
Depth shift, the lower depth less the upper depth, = 4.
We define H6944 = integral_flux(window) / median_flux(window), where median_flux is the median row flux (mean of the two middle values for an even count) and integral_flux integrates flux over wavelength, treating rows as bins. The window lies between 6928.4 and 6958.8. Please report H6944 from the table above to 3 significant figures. 30.4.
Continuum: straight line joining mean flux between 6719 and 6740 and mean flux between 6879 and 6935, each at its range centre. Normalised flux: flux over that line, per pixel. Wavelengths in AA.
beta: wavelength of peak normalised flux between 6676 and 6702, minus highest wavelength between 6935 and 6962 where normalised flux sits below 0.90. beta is -274.8 AA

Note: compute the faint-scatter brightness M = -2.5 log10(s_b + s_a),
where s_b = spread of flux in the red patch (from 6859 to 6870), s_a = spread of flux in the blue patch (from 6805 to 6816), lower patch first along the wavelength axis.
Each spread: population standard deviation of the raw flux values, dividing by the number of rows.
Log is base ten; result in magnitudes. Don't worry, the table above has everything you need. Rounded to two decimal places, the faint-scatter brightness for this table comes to -2.07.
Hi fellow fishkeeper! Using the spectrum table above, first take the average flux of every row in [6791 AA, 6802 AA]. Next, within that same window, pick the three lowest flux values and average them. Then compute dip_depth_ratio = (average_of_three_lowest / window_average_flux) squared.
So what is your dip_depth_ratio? 0.836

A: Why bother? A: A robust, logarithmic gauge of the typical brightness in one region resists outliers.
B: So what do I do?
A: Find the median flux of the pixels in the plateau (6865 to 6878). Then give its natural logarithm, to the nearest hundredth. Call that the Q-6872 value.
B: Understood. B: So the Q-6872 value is 3.13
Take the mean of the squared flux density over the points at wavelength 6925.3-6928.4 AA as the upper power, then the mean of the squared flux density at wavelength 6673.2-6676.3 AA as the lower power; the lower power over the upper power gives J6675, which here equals 0.89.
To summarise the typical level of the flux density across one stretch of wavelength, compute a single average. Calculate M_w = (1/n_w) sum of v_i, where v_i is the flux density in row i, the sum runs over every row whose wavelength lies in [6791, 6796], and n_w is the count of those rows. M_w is 27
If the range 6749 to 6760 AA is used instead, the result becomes 24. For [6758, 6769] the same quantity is 25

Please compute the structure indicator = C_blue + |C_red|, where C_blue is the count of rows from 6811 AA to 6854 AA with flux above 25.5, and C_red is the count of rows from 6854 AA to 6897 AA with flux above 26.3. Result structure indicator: 32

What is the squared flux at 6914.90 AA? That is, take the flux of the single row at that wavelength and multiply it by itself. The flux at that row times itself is 1102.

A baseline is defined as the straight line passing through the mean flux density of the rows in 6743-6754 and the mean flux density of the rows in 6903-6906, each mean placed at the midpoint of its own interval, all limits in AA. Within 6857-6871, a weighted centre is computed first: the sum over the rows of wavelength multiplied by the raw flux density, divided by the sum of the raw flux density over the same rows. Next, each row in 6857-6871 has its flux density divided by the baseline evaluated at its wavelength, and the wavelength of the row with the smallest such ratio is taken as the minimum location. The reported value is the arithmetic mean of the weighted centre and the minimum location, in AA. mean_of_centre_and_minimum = 6867.2 AA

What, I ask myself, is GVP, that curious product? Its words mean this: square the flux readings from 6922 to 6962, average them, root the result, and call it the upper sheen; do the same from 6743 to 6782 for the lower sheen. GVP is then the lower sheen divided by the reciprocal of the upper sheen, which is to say 707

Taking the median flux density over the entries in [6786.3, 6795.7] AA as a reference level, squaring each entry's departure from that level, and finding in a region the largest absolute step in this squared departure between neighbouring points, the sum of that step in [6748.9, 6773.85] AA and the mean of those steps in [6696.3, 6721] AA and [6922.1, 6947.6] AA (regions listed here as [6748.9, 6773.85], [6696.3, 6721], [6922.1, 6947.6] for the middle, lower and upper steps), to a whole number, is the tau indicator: 121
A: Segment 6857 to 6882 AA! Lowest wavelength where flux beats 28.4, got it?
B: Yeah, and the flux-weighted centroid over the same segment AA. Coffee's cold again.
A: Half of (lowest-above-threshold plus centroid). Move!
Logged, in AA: 6864.6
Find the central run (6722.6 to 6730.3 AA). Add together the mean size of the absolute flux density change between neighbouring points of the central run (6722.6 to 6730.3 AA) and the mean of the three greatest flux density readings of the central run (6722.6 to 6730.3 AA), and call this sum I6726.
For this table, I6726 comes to 32.4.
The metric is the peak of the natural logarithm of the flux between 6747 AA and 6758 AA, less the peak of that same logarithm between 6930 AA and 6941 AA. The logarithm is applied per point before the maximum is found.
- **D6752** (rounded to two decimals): -0.12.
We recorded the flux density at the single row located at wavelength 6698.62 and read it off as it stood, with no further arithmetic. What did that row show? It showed 25.06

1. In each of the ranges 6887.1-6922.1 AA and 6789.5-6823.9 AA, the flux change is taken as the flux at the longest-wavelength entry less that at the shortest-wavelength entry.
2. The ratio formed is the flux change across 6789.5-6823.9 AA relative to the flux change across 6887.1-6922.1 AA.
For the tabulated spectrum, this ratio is -5.0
